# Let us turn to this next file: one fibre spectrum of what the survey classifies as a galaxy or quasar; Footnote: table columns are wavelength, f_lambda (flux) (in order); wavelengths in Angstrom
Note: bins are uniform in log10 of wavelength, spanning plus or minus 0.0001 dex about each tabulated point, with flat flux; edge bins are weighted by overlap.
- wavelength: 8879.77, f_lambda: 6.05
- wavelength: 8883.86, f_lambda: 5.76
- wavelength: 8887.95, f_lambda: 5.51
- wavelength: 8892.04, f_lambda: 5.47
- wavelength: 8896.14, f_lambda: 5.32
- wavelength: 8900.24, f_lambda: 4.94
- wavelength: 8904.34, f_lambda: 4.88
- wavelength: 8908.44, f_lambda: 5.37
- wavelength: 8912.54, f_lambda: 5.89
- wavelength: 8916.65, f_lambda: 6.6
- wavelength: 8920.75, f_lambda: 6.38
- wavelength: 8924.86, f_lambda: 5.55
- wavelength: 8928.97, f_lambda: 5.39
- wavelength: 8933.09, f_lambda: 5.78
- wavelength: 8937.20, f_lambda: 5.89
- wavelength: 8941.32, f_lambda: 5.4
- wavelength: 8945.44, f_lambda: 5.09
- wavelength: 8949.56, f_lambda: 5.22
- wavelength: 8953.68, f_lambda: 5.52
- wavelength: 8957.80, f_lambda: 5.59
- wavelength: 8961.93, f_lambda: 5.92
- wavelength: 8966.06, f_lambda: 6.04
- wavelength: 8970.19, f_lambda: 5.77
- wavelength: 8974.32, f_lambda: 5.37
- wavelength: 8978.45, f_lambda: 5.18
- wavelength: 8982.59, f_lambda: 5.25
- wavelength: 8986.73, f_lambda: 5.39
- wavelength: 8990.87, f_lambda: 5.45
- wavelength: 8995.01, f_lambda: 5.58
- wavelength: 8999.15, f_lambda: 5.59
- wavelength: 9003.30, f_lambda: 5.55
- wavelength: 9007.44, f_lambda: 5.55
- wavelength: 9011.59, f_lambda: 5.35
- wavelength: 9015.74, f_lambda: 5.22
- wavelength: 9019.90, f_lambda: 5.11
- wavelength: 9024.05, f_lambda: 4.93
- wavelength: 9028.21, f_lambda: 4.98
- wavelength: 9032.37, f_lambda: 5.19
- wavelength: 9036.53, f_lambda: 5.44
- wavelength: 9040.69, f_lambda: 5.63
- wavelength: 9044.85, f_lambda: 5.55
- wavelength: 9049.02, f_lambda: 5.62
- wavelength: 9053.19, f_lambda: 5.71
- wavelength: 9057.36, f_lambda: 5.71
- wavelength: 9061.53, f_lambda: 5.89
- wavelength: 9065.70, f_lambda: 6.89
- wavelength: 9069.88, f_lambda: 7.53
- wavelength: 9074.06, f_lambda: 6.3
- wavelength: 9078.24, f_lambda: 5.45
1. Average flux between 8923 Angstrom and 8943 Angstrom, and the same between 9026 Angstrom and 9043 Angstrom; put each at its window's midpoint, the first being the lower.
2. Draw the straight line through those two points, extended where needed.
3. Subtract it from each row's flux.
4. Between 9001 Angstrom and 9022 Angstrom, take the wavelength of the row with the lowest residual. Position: 9019.90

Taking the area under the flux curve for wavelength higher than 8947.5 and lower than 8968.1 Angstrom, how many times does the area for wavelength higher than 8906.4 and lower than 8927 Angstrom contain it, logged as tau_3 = 1.05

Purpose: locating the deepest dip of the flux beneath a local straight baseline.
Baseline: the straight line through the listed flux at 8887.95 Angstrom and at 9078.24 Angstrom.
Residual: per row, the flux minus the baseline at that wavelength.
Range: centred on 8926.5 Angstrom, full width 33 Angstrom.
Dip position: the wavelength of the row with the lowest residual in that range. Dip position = 8928.97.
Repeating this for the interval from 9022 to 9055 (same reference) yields 9024.05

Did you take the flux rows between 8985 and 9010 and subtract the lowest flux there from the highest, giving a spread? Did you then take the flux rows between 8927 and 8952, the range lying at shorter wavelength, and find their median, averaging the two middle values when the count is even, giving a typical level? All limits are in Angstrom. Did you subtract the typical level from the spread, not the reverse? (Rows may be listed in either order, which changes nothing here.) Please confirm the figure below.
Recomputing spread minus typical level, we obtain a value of -5.2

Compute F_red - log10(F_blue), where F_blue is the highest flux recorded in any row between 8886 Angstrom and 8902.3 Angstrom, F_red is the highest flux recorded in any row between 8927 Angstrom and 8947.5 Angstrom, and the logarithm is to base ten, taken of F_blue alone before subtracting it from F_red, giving 5.15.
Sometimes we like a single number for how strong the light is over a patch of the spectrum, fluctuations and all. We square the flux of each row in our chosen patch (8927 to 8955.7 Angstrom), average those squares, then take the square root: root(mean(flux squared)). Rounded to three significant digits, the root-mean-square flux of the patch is 5.48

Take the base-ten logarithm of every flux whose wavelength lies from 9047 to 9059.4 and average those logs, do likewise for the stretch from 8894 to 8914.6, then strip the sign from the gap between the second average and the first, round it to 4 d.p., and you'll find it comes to 0.0327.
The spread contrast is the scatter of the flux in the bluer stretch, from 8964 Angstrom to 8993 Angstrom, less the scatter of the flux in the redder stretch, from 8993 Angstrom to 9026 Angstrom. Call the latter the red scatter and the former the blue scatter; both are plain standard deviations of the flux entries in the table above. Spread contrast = 0.05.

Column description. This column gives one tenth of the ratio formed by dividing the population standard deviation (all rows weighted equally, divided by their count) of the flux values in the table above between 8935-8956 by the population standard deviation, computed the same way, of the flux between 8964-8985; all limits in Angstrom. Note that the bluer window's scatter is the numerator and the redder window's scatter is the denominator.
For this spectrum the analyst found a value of 0.08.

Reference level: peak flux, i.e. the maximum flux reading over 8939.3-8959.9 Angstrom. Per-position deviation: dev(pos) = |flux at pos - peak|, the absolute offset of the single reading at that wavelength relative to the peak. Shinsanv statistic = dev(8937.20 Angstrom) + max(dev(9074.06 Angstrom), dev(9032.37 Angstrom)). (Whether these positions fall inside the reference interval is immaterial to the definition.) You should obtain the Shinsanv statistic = 1.0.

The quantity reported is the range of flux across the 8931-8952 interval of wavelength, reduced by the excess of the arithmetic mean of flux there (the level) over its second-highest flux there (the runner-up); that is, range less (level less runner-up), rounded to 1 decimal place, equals 1.1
